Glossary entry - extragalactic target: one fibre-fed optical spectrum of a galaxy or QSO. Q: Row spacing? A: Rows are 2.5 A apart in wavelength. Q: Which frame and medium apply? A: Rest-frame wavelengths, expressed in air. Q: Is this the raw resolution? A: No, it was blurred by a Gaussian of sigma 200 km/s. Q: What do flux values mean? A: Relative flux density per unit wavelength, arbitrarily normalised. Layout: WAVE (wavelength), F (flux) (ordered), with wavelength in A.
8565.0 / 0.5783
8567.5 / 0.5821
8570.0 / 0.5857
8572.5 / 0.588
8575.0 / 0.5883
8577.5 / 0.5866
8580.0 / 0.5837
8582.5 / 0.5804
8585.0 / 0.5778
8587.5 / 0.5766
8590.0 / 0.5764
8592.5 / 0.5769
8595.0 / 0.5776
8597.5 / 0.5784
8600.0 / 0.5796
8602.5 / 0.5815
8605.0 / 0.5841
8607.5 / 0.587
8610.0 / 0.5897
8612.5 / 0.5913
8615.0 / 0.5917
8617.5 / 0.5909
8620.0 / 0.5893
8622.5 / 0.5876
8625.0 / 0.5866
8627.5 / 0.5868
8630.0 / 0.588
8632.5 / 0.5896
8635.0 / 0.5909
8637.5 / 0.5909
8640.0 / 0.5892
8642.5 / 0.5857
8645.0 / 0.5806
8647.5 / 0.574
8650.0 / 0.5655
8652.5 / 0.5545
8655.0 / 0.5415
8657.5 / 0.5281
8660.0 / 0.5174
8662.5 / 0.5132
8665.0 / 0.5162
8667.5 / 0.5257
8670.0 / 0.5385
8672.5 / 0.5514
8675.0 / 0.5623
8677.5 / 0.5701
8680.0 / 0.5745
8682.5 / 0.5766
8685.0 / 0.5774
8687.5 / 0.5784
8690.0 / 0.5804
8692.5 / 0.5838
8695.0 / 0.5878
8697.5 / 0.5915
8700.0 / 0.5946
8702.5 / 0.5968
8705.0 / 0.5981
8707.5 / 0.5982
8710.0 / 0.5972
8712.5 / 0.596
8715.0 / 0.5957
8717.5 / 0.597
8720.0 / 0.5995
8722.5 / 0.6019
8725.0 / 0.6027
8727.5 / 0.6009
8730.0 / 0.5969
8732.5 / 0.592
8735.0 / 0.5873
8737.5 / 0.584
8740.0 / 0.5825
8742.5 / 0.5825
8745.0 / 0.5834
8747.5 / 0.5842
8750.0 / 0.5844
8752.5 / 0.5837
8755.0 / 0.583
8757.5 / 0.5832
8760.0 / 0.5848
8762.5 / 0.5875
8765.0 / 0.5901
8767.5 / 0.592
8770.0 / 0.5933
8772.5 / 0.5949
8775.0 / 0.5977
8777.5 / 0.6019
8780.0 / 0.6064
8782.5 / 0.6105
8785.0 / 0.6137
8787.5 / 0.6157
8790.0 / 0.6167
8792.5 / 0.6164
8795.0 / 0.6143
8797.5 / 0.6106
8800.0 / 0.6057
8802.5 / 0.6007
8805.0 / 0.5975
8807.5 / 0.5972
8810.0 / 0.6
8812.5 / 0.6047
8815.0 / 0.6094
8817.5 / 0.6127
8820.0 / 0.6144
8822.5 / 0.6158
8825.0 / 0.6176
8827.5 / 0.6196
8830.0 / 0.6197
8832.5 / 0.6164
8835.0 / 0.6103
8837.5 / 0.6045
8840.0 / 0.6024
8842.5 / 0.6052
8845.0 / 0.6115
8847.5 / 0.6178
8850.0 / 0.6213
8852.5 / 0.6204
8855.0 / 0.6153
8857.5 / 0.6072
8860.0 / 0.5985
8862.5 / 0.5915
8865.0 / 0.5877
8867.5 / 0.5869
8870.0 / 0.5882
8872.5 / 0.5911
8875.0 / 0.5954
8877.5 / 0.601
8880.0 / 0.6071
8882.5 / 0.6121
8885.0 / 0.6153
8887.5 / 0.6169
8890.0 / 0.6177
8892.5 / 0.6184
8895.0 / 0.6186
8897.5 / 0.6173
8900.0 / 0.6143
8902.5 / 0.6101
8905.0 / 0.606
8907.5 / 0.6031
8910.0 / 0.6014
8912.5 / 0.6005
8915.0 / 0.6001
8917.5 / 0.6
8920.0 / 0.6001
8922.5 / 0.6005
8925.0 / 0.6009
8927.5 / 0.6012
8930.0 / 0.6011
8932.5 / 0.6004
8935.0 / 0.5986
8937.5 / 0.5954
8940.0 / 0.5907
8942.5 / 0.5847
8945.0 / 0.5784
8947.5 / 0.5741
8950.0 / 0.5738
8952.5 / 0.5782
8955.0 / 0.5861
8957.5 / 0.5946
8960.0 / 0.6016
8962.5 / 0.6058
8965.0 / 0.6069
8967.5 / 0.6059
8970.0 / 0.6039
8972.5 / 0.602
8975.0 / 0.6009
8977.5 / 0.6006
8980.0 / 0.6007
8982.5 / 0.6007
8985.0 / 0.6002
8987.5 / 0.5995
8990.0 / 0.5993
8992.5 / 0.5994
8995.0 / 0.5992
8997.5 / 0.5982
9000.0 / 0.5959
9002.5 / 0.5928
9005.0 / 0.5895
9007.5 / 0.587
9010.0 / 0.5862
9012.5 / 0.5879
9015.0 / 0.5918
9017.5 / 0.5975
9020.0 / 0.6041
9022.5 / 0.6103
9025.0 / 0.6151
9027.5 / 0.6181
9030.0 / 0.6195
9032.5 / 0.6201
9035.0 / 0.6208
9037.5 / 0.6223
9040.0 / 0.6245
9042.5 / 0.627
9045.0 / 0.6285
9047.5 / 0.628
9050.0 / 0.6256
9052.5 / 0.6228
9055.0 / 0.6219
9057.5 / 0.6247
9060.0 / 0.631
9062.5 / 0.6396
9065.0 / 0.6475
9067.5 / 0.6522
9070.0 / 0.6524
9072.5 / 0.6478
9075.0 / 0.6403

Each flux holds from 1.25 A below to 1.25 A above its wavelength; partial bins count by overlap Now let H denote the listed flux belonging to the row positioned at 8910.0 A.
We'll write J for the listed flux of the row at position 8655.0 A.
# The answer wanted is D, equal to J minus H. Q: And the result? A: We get -0.06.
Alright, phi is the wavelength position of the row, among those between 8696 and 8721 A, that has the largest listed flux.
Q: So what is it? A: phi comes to 8720.0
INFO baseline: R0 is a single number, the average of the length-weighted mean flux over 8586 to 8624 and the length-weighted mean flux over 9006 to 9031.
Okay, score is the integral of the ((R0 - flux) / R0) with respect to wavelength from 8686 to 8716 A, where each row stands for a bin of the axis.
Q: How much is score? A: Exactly 0.1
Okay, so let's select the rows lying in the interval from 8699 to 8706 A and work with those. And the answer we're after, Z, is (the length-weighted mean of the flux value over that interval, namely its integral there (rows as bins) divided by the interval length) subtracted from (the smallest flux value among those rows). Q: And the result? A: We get -0.0019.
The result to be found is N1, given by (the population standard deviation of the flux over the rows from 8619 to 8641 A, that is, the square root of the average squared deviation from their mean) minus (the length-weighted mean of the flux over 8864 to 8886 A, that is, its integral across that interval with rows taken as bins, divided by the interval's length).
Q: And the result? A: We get -0.597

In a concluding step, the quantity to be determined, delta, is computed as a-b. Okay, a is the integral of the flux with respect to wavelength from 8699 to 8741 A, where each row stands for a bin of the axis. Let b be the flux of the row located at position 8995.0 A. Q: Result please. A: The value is 24.4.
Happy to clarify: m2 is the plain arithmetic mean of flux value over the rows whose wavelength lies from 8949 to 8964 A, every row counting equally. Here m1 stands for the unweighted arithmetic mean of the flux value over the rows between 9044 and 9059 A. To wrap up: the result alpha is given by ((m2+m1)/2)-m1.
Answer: -0.018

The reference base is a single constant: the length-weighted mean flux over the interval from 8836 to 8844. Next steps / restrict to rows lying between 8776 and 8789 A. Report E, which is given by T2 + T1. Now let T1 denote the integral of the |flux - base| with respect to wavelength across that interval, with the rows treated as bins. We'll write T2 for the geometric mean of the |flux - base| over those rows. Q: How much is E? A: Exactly 0.09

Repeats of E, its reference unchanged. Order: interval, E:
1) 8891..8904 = 0.16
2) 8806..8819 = 0.07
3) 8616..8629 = 0.23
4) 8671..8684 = 0.53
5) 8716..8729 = 0.06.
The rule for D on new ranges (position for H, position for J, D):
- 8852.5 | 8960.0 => -0.02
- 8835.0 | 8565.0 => -0.03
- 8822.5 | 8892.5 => 0.00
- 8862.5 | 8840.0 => 0.01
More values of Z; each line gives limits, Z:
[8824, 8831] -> -0.0014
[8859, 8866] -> -0.0048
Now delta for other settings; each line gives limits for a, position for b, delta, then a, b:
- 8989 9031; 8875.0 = 24.6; 25.2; 0.5954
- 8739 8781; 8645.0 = 24.2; 24.7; 0.5806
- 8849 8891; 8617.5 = 24.8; 25.4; 0.5909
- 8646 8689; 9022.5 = 23.1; 23.7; 0.6103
